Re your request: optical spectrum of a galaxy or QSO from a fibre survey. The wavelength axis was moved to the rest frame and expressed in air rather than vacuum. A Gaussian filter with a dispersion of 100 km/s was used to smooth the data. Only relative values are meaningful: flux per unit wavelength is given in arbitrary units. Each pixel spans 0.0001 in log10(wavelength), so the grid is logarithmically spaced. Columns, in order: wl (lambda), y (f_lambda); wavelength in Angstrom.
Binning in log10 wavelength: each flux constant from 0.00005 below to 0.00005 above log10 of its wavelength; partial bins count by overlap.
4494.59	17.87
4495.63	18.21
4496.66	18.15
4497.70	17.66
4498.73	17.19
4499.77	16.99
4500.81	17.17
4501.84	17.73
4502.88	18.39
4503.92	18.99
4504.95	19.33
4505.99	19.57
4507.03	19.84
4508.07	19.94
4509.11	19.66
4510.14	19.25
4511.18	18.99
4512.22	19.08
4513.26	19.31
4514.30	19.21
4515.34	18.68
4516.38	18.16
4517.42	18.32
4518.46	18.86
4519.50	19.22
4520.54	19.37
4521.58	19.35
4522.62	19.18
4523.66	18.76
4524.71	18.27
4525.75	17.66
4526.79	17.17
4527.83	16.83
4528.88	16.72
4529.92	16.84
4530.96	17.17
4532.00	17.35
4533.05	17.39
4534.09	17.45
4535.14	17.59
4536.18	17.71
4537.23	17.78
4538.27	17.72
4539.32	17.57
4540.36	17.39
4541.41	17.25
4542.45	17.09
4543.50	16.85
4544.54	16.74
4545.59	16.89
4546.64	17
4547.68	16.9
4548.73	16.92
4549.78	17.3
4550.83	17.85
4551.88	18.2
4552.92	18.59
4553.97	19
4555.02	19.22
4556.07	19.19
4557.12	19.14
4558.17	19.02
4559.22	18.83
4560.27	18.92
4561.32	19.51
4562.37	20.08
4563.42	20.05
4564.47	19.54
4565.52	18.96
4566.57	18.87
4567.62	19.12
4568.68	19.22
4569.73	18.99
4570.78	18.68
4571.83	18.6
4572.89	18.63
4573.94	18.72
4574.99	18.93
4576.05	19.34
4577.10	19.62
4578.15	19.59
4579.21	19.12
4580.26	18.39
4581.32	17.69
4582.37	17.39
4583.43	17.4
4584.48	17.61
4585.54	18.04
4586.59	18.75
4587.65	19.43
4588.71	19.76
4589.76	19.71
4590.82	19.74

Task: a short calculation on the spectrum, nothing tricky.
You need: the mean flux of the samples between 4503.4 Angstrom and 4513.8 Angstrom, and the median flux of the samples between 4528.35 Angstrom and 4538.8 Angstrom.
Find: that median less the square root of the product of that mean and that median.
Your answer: -1.0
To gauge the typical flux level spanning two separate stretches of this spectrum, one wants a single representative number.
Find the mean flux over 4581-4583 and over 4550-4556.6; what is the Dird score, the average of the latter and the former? 18.1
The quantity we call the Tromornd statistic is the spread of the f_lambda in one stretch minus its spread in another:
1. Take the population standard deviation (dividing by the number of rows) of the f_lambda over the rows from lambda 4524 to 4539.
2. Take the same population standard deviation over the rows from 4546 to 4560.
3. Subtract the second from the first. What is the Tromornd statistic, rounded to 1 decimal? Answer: -0.5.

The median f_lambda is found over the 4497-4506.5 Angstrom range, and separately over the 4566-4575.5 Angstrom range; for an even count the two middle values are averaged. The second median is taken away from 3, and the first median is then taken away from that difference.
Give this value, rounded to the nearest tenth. -33.6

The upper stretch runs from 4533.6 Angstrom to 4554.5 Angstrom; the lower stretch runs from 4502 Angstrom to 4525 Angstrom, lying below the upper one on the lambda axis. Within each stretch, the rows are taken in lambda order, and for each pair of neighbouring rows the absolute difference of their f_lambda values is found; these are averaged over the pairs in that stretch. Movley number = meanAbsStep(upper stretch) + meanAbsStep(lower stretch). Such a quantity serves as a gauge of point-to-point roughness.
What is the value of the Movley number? 0.501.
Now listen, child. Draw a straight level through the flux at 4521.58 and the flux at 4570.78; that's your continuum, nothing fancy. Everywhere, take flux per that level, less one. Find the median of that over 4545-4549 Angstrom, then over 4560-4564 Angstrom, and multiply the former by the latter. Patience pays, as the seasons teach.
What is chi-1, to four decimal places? -0.0057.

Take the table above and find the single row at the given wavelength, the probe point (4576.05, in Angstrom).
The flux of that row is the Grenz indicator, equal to 19.34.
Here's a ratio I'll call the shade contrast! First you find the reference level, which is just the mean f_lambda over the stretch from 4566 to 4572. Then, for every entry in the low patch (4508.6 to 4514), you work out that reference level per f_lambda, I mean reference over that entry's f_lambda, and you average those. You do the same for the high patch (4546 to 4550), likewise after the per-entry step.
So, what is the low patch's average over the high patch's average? 0.88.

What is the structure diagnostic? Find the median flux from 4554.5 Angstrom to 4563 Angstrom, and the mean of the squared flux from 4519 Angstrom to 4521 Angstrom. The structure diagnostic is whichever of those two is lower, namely 19.2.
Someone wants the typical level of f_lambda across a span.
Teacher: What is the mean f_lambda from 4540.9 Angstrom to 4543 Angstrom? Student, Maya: 17.2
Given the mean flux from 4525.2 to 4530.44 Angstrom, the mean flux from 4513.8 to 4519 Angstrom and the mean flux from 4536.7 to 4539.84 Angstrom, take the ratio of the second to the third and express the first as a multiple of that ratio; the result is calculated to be 16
